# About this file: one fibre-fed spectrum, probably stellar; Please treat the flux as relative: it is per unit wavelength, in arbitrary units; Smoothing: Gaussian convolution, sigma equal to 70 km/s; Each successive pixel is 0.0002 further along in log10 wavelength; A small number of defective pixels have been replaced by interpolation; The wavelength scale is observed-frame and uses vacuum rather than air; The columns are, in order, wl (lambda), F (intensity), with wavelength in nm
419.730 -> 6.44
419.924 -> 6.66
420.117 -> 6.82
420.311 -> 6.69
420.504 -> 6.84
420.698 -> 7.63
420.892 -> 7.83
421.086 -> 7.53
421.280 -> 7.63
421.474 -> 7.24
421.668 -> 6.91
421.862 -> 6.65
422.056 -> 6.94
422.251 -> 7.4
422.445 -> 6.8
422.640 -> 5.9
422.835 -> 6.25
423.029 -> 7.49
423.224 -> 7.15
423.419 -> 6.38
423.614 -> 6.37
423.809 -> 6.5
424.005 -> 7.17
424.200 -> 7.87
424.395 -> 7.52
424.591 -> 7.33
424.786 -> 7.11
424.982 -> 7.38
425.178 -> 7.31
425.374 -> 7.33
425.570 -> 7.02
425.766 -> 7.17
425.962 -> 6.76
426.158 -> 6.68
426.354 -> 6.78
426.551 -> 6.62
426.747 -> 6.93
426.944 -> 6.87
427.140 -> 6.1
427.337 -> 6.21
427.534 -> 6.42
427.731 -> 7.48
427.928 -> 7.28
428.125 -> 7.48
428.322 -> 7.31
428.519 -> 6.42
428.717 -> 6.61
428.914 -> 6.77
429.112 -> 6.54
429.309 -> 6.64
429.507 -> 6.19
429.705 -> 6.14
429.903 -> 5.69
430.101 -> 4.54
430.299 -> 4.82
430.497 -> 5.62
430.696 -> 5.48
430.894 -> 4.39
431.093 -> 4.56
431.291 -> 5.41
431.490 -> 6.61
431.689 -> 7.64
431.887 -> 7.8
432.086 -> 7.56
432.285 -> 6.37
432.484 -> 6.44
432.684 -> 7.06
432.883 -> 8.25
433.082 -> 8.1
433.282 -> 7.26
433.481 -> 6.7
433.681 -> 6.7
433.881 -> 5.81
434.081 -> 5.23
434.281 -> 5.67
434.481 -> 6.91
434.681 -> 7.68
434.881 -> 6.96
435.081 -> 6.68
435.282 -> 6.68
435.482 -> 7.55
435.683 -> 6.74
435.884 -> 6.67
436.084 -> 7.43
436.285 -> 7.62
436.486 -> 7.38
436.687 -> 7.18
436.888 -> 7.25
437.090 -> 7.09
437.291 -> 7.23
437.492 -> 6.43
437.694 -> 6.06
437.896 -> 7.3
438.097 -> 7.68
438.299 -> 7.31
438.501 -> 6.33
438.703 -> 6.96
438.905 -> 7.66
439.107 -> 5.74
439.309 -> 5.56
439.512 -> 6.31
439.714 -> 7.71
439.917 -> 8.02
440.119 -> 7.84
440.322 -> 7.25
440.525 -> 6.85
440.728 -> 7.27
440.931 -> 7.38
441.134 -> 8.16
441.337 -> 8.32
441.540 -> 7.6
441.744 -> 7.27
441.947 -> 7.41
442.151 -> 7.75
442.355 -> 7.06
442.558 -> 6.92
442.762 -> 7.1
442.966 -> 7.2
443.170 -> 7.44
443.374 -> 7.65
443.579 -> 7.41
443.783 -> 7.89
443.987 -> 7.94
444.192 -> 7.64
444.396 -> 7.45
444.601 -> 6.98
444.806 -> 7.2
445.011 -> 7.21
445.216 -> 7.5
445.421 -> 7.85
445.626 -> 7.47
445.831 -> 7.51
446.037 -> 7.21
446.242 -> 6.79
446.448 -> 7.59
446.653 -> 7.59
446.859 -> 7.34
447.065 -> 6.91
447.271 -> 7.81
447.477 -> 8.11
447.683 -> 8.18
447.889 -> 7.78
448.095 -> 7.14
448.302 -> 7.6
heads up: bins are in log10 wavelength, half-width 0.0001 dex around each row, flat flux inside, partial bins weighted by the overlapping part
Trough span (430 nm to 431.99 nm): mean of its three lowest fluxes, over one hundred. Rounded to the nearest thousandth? 0.045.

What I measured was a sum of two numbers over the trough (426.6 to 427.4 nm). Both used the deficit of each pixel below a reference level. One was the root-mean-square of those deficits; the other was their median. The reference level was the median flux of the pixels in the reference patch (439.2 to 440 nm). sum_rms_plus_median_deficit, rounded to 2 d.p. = 1.08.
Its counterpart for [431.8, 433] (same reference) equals 0.43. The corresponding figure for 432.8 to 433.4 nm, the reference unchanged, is -0.13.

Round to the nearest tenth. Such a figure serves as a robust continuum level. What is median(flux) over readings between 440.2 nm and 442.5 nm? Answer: 7.4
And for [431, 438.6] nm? 7.0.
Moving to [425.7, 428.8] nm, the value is 6.8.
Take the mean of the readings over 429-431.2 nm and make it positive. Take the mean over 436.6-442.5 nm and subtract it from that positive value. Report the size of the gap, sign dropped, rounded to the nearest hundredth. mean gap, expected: 1.66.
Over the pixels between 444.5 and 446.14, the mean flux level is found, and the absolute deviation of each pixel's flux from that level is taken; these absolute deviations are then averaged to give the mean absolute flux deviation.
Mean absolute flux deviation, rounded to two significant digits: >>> 0.22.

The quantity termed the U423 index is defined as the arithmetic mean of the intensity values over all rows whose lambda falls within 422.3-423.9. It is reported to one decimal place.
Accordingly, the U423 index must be 6.6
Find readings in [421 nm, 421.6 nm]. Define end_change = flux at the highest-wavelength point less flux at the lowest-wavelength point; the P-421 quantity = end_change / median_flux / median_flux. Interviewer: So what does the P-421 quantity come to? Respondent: -0.005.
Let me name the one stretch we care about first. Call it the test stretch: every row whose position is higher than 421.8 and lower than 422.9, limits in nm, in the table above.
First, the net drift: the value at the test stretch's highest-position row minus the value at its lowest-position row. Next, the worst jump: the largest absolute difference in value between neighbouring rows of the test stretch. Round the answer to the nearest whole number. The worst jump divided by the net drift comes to -2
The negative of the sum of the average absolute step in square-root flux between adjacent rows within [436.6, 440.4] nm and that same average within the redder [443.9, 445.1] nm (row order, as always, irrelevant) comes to -0.162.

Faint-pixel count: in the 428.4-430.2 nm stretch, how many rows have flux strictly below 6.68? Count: 8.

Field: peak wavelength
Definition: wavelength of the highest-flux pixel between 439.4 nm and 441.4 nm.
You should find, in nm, 441.337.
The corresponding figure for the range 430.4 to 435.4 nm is 432.883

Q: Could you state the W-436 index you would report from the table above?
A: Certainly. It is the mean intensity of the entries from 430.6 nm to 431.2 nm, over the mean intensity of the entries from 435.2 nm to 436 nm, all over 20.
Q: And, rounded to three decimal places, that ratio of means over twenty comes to 0.035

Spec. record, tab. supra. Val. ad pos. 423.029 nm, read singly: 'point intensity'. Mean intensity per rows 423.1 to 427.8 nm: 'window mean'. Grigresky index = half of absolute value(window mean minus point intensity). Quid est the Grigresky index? 0.28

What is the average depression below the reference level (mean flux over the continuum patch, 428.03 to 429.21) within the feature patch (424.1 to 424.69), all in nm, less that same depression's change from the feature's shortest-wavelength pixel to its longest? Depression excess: -1.3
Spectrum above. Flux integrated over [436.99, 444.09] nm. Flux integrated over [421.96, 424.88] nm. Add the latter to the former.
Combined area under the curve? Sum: 72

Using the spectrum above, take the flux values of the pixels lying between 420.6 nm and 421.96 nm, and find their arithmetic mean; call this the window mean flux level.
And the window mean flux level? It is 7.35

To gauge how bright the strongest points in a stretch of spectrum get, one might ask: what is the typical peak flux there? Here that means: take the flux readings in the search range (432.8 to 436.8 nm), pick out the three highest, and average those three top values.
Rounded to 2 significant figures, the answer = 8.0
